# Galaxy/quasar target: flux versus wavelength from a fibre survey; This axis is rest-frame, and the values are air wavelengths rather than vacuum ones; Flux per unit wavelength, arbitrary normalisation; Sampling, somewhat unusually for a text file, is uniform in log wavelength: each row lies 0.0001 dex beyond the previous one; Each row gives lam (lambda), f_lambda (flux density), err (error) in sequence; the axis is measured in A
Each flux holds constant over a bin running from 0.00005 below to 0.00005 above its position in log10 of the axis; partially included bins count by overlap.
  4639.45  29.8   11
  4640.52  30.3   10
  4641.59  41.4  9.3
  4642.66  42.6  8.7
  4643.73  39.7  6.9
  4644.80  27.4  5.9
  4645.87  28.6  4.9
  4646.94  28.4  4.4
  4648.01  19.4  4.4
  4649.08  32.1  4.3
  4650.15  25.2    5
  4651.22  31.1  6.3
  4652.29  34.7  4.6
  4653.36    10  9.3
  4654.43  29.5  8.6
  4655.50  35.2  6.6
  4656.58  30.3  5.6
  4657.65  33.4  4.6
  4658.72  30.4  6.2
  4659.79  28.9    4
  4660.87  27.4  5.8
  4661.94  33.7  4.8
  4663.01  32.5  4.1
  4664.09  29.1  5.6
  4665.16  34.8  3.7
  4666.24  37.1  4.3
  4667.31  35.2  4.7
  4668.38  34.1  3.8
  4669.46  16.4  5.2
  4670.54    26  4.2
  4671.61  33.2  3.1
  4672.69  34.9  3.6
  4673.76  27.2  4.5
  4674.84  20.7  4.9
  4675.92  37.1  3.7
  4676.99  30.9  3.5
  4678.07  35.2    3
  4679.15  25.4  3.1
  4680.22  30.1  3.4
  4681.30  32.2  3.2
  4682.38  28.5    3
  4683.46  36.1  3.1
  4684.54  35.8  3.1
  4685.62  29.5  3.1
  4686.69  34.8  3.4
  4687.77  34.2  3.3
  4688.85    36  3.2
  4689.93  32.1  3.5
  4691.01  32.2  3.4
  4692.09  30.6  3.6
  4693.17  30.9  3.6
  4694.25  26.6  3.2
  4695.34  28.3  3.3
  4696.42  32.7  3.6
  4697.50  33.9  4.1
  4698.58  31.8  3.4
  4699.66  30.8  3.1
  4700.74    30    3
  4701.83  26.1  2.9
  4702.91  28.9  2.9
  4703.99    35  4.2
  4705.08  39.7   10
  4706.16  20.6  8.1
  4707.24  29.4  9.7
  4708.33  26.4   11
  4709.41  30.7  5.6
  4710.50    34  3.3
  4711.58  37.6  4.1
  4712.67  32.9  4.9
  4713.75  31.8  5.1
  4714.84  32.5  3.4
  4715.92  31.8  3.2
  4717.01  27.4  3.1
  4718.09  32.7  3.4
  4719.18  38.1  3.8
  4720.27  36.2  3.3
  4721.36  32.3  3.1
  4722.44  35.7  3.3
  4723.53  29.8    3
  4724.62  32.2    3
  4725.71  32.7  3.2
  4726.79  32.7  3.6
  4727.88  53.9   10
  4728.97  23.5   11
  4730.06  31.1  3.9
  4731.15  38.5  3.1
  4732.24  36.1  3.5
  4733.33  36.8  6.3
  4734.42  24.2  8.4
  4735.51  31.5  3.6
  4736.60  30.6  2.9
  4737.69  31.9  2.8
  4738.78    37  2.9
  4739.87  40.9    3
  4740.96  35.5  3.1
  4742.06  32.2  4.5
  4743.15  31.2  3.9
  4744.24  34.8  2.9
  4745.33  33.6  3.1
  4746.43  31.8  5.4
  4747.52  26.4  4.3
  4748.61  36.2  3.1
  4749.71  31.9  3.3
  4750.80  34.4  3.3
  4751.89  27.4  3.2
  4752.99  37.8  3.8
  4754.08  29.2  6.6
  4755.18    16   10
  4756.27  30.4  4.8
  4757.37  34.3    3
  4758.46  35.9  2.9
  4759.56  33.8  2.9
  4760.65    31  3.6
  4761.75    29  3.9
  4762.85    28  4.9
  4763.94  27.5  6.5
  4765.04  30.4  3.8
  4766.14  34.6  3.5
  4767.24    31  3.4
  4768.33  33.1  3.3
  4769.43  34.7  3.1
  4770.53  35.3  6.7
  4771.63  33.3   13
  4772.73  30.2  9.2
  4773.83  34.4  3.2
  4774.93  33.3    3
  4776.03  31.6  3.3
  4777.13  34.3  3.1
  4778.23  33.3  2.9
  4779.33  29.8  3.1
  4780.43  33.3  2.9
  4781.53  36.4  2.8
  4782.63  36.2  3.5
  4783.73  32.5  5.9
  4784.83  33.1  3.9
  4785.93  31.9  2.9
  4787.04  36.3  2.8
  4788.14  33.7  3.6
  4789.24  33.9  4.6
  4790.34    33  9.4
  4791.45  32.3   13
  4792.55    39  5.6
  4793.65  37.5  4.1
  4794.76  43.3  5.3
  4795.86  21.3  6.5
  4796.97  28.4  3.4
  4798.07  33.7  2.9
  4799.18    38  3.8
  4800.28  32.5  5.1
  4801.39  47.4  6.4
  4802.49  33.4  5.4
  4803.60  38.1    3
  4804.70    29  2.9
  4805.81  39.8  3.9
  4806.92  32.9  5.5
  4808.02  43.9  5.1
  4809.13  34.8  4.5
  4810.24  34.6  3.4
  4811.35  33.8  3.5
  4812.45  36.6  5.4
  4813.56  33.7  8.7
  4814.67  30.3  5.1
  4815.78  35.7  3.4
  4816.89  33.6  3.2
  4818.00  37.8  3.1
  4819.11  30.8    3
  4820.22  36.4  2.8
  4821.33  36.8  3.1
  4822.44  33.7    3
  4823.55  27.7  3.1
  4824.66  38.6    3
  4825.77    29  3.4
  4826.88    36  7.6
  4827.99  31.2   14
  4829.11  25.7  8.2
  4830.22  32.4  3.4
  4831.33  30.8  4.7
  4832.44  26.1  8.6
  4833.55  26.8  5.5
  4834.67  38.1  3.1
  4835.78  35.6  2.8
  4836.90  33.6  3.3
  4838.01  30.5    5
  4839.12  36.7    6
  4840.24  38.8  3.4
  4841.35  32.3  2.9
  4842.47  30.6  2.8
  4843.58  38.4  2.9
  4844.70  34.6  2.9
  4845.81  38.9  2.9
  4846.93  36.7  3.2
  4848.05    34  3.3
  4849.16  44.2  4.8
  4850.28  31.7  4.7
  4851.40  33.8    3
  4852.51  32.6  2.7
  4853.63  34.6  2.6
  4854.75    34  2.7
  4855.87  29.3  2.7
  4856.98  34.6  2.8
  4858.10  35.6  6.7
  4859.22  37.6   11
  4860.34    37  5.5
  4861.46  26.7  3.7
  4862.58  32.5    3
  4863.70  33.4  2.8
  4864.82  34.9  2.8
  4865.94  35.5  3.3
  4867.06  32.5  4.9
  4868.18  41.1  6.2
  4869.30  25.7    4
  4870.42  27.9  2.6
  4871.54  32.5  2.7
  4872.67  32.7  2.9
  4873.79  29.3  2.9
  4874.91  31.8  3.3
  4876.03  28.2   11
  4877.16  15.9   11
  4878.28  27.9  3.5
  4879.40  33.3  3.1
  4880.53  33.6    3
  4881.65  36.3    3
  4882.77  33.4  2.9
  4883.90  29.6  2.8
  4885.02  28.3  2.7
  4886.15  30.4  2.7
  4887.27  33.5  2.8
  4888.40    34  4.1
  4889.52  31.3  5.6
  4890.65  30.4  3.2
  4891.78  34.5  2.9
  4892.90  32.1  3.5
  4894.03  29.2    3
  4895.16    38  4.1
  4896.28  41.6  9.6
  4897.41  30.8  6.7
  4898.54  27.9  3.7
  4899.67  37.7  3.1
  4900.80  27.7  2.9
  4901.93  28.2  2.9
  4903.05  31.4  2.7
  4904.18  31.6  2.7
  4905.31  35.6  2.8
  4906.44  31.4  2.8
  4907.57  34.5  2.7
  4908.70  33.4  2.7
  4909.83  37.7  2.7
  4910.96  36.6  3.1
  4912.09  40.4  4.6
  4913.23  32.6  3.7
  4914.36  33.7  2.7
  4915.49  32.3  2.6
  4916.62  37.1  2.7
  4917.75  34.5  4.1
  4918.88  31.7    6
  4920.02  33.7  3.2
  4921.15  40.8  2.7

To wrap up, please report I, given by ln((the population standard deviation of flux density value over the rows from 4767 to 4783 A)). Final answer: 0.7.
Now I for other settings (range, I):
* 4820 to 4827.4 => 1.3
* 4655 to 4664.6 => 0.9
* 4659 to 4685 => 1.6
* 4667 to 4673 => 1.9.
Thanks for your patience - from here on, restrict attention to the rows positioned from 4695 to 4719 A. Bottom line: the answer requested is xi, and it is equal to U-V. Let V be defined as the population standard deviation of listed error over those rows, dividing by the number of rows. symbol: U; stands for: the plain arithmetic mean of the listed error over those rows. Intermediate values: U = 4.79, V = 2.46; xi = 2.3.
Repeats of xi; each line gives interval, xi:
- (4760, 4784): 2.0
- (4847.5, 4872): 2.1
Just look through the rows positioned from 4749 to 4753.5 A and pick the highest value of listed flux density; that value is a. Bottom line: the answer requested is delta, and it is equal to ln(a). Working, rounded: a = 37.8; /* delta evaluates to 3.63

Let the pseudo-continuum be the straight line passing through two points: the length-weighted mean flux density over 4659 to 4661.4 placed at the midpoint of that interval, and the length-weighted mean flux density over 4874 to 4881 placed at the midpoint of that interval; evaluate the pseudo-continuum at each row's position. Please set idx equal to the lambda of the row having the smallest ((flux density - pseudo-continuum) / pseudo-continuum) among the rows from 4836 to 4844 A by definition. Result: 4838.01 A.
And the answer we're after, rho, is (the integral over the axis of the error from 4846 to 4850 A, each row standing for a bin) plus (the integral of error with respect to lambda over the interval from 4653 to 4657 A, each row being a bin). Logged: 45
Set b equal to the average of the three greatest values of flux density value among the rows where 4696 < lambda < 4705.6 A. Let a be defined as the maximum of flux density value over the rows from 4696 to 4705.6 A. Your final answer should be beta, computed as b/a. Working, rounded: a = 39.7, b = 36.2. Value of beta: 0.91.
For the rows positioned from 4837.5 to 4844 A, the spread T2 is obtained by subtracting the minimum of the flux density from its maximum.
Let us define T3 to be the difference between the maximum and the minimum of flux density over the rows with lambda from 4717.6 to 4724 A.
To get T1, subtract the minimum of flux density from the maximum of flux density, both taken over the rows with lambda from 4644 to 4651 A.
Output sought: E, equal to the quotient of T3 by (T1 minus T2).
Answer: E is 1.9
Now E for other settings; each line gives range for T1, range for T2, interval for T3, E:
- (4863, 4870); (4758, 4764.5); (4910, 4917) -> 1.2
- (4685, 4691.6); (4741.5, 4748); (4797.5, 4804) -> -7.8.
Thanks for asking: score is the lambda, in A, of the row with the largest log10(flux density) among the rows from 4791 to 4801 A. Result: 4794.76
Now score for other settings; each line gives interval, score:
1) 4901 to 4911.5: 4909.83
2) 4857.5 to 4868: 4859.22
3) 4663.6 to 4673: 4666.24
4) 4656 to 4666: 4665.16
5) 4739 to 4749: 4739.87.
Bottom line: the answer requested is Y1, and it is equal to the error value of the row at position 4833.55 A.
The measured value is 5.50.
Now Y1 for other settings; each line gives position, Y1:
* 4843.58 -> 2.90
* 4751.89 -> 3.20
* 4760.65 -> 3.60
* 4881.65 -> 3.00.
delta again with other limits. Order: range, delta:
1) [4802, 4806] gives 3.68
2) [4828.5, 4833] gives 3.48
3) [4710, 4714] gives 3.63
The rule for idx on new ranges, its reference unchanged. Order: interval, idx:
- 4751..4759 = 4755.18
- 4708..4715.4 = 4708.33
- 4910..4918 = 4915.49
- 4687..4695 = 4694.25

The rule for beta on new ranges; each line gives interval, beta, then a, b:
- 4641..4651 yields 0.97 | 42.6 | 41.2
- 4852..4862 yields 0.98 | 37.6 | 36.7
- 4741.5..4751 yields 0.97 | 36.2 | 35.1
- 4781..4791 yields 1.00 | 36.4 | 36.3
